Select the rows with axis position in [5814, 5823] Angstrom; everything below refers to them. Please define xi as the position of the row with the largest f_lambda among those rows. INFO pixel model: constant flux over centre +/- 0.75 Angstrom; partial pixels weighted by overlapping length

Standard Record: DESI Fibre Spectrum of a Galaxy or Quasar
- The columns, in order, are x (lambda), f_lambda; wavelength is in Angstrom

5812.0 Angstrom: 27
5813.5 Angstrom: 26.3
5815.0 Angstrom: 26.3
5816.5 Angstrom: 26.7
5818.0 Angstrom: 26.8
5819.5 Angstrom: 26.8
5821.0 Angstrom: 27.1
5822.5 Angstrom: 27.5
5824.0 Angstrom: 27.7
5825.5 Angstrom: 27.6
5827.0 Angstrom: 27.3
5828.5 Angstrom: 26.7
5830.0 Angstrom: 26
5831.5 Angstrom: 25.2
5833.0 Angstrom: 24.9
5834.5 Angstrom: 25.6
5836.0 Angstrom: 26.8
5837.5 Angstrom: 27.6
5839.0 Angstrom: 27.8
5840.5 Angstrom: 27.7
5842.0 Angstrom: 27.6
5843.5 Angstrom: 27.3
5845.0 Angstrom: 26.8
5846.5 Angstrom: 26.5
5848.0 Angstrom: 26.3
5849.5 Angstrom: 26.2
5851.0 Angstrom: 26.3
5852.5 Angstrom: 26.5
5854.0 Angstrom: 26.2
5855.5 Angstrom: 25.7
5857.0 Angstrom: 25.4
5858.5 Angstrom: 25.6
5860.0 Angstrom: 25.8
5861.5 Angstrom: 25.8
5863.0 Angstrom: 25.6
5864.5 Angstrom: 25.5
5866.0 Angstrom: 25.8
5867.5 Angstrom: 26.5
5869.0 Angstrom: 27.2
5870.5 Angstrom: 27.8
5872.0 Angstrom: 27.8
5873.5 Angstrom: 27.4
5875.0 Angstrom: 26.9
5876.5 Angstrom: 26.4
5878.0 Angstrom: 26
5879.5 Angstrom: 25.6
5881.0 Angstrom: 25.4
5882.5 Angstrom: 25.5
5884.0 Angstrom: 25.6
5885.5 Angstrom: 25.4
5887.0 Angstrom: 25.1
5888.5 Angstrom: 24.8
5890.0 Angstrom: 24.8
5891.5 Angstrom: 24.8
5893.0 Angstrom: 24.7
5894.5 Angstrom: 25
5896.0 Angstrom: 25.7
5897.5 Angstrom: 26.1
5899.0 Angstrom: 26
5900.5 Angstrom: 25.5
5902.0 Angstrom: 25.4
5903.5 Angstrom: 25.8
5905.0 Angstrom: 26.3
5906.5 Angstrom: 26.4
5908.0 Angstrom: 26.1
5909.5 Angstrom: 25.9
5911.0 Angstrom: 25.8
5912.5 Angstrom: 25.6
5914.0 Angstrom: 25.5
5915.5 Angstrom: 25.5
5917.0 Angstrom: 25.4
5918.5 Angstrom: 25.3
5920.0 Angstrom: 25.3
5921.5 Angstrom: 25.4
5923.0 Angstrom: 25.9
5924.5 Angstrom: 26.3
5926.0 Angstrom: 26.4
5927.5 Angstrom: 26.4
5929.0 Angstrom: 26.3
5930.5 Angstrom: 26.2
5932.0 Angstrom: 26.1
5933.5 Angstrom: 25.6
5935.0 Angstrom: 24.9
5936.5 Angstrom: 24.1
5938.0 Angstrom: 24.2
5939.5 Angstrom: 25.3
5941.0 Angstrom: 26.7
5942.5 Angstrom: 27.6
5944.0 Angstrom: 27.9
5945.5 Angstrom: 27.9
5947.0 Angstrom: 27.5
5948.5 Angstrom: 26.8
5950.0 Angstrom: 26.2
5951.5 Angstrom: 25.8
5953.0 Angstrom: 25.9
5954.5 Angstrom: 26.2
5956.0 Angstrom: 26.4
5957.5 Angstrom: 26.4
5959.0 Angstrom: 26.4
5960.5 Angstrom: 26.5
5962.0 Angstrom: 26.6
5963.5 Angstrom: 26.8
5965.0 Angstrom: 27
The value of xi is 5822.5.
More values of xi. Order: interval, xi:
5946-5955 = 5947.0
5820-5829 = 5824.0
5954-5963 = 5962.0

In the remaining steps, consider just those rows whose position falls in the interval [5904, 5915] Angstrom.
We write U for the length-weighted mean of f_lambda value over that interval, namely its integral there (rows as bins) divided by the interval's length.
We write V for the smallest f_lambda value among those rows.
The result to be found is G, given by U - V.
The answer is 0.43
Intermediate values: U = 25.9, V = 25.5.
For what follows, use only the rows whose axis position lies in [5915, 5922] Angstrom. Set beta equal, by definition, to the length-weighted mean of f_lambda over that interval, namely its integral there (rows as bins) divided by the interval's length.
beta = 25.4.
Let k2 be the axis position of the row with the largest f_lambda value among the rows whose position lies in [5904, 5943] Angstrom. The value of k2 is 5942.5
